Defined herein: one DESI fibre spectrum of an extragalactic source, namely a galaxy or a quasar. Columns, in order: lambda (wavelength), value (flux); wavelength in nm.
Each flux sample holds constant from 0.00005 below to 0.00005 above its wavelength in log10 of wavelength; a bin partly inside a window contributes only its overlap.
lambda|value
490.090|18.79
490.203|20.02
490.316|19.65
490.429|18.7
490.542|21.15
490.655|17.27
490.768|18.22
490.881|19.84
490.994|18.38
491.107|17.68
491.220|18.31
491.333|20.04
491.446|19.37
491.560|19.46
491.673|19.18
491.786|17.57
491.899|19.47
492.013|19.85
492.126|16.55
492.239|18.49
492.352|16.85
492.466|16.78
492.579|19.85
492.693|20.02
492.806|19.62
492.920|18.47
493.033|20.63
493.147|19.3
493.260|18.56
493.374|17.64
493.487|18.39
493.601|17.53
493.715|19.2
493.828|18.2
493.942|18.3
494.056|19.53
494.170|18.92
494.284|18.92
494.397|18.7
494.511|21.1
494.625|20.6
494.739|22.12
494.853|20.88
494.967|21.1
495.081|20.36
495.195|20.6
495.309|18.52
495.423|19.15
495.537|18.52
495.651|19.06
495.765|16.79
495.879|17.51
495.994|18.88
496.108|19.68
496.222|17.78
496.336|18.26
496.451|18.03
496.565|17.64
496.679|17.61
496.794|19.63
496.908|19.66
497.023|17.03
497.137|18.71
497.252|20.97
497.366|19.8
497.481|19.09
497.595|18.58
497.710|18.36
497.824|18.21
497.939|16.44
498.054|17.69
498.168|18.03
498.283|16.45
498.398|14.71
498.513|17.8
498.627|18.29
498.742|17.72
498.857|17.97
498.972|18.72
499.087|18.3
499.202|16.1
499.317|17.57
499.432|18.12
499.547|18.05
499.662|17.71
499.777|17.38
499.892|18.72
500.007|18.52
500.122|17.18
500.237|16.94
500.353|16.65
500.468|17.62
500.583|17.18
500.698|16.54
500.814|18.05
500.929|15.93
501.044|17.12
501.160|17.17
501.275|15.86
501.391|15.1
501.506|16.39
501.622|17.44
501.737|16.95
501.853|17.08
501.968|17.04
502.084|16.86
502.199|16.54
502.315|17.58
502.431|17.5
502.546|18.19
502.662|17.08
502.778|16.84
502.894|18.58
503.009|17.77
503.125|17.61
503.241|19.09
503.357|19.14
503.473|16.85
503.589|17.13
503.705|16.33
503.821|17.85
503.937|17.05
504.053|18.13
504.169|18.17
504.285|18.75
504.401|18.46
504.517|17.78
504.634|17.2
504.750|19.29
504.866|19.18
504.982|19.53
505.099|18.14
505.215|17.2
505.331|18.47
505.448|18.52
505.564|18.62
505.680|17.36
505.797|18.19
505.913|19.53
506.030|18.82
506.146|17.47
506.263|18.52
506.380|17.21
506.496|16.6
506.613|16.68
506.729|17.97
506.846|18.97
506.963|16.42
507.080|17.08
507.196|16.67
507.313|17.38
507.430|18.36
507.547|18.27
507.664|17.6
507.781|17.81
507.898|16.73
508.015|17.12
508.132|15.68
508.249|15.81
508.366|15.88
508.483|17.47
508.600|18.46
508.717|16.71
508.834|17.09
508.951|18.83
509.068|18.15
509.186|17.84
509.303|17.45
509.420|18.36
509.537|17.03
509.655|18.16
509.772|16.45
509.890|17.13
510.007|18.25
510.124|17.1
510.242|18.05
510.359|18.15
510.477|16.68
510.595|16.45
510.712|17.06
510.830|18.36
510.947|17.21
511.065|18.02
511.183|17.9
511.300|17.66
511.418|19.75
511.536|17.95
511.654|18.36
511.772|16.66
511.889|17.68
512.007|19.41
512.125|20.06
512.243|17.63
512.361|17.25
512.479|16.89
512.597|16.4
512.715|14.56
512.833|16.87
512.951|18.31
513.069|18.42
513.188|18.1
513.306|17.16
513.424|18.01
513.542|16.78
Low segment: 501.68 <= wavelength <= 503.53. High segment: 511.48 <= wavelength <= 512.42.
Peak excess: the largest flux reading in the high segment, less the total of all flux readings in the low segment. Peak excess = -261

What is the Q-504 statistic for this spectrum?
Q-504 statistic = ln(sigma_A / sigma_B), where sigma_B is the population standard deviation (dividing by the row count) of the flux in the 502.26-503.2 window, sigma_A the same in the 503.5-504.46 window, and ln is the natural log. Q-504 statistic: 0.4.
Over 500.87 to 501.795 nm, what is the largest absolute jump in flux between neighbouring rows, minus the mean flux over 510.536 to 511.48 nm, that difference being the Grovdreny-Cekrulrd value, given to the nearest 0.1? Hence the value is -16.5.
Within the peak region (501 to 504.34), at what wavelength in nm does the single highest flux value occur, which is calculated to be 503.357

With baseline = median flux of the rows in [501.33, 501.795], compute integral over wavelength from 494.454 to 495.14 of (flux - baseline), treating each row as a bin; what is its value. 3.0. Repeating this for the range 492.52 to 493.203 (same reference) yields 2.0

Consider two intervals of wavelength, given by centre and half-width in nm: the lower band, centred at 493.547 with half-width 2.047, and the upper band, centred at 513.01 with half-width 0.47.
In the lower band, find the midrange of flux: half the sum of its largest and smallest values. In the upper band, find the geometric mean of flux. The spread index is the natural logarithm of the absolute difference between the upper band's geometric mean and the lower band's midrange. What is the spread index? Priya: 0.8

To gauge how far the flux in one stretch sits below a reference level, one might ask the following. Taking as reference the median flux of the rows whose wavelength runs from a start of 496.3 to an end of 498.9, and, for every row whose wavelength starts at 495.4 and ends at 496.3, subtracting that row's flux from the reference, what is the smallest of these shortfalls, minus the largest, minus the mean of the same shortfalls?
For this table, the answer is -2.5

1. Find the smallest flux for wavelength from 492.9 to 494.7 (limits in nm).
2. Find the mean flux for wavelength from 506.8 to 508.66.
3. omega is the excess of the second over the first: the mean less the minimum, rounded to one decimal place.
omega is -0.3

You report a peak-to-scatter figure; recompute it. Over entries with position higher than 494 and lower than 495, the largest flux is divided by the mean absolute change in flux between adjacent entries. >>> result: 26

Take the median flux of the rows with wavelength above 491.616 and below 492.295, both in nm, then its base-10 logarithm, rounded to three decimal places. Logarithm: 1.275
